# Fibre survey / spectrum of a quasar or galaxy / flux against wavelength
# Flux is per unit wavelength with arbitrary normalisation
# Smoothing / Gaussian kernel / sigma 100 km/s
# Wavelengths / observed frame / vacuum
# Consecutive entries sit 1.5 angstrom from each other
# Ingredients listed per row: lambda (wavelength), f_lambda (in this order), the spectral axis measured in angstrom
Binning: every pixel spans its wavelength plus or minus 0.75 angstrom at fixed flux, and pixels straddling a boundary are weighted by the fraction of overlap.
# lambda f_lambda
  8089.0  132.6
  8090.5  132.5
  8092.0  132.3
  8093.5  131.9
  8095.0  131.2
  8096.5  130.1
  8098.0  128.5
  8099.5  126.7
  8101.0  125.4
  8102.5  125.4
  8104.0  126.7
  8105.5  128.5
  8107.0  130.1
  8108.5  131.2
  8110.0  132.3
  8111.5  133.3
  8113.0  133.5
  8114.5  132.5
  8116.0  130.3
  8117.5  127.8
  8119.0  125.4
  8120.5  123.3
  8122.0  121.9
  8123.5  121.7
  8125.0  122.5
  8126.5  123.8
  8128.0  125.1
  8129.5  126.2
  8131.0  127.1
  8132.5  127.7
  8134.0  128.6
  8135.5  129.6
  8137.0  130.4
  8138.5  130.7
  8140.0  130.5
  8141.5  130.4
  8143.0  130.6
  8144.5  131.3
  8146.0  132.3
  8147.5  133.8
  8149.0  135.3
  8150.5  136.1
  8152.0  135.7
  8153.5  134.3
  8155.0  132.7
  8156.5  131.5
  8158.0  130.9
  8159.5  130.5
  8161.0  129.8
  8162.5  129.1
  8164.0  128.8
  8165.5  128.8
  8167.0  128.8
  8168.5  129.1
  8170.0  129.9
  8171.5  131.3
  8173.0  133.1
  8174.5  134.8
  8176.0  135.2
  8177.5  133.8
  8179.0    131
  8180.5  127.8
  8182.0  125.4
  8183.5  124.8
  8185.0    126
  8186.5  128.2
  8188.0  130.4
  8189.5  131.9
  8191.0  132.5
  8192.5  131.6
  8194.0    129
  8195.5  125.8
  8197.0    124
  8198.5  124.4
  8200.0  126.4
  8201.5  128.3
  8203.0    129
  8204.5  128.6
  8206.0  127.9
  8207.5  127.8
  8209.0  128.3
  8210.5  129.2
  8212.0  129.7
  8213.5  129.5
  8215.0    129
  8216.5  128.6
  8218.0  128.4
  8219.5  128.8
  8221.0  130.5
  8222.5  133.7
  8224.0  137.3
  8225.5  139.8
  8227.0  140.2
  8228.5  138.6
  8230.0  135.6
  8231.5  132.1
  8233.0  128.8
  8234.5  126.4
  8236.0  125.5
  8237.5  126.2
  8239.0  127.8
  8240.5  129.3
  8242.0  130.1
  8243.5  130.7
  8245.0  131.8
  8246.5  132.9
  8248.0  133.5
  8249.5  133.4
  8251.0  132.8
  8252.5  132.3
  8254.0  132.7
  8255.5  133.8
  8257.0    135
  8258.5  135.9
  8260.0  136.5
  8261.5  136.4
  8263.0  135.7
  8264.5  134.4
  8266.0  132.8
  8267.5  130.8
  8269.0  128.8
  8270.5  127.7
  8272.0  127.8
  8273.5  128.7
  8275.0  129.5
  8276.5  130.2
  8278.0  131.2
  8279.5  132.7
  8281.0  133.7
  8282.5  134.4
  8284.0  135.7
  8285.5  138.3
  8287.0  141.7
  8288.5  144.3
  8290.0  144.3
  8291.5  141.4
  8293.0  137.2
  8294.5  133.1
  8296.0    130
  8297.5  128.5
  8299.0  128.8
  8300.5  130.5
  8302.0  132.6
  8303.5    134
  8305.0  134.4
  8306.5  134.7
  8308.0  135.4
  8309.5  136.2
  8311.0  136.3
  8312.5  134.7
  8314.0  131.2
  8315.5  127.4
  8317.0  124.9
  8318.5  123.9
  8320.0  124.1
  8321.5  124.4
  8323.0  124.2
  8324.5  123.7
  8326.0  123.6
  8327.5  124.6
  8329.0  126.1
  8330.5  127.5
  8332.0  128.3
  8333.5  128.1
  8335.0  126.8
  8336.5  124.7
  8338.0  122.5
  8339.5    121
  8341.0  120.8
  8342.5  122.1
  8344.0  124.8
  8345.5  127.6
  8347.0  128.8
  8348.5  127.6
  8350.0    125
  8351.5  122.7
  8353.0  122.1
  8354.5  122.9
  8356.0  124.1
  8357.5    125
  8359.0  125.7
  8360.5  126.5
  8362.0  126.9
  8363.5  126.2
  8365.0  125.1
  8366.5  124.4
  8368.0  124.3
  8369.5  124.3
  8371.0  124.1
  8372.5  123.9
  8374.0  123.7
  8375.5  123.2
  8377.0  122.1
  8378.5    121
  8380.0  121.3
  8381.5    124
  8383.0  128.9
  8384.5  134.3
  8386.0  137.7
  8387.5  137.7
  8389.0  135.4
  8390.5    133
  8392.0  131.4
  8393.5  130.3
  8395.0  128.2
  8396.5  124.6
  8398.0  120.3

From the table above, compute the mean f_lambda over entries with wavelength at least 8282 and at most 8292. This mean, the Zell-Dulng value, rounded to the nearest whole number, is 140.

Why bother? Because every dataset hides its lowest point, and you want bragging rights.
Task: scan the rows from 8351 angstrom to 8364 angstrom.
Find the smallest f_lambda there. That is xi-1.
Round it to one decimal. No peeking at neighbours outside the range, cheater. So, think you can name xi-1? 122.1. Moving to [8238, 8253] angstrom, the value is 127.8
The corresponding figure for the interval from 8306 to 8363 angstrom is 120.8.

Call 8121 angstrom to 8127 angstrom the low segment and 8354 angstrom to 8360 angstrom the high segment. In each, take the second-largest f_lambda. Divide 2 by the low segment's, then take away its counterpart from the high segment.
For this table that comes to -125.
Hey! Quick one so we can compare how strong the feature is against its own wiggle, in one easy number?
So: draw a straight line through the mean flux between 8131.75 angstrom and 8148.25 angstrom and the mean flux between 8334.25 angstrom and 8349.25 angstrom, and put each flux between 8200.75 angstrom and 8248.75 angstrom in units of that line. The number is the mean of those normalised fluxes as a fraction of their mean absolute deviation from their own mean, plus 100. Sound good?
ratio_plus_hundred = 141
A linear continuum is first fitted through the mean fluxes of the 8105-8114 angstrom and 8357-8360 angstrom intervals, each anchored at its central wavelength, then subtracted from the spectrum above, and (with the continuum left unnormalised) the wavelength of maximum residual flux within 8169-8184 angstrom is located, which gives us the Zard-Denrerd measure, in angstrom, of 8176.0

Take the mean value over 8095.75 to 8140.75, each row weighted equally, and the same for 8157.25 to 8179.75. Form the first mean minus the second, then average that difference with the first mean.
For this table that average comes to 62.4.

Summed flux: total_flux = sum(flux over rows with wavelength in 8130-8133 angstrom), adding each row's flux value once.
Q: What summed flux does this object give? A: 255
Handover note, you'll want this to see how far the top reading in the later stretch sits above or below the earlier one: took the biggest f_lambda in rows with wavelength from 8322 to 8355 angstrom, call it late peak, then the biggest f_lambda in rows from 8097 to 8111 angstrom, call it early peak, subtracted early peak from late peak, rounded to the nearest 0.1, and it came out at -3.5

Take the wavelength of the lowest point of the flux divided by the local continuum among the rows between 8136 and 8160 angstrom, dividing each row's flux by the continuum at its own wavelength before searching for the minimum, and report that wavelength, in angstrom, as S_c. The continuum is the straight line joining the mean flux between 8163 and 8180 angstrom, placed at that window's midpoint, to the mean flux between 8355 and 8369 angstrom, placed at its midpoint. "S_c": 8137.0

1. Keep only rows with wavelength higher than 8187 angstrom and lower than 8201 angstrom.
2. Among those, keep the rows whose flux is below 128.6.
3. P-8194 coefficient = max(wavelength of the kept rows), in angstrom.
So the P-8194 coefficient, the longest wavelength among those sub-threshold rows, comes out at 8200.0 angstrom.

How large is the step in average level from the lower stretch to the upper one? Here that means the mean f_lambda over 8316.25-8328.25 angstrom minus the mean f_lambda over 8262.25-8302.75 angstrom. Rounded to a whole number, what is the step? -9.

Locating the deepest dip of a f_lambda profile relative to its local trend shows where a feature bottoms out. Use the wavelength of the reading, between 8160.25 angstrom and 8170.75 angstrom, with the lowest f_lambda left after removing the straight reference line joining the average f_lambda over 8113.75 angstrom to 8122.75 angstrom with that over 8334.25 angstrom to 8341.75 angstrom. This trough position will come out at 8164.0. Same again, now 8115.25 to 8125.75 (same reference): 8123.5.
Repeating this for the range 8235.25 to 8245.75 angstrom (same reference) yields 8236.0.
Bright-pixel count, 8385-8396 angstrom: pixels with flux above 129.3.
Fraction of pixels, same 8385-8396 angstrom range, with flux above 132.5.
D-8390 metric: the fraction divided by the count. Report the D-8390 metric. 0.10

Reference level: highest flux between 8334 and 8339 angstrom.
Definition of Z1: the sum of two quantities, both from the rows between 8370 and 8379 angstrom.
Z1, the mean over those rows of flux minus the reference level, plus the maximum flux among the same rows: 120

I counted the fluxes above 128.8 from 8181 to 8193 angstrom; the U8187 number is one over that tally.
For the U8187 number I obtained 0.25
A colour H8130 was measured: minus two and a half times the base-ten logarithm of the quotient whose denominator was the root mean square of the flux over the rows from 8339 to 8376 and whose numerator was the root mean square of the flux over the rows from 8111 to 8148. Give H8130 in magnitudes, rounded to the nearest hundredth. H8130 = -0.03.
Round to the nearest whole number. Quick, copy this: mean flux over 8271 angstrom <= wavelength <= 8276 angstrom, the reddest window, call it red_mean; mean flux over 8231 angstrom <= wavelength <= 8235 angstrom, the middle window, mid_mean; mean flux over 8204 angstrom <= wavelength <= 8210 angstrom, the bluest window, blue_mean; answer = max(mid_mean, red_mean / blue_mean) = 129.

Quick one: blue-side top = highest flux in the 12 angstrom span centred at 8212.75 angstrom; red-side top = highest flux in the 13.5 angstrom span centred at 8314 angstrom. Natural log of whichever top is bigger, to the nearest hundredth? 4.91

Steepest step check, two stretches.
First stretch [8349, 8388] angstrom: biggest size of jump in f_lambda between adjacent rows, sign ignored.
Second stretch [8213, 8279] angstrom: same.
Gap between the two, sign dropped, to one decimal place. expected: 1.8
